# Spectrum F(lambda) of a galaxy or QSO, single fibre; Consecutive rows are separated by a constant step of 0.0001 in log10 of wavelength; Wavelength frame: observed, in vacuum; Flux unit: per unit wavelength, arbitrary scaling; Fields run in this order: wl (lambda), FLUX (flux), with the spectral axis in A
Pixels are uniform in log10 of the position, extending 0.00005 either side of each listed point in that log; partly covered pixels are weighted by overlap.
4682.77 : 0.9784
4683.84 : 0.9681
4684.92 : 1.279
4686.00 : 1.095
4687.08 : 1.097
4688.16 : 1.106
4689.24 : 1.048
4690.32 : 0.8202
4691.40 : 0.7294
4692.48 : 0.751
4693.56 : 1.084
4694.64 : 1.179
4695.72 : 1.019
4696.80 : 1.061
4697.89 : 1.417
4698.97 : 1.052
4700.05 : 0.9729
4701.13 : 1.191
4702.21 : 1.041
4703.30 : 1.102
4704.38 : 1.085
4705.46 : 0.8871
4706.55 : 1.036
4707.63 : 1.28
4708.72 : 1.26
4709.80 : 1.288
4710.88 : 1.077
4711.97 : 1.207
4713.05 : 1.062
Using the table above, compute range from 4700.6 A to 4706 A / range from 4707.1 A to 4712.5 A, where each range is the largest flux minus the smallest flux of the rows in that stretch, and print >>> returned 1.44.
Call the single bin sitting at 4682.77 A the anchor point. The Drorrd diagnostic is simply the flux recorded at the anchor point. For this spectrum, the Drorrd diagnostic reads 0.9784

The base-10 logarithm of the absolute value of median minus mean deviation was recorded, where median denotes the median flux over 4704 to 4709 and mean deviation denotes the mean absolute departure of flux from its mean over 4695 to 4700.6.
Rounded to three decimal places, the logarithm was -0.018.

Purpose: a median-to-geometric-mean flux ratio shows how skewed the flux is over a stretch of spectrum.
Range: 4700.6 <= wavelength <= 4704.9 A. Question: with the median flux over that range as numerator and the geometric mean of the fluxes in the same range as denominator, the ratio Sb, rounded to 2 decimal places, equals 0.99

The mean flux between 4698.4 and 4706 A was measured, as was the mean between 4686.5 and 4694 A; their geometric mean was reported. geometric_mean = 1.00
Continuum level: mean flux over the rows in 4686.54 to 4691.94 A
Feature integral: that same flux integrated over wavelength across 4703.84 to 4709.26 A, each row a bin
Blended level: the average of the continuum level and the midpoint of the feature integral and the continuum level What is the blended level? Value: 2.22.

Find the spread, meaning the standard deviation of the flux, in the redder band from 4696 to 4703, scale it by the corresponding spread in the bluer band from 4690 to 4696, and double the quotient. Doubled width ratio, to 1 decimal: 1.7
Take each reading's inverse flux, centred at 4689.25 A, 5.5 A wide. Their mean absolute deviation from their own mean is 0.18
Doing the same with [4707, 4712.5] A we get 0.05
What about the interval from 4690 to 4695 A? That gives 0.20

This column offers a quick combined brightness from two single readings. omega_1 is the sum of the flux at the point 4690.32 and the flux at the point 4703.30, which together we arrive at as 1.92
